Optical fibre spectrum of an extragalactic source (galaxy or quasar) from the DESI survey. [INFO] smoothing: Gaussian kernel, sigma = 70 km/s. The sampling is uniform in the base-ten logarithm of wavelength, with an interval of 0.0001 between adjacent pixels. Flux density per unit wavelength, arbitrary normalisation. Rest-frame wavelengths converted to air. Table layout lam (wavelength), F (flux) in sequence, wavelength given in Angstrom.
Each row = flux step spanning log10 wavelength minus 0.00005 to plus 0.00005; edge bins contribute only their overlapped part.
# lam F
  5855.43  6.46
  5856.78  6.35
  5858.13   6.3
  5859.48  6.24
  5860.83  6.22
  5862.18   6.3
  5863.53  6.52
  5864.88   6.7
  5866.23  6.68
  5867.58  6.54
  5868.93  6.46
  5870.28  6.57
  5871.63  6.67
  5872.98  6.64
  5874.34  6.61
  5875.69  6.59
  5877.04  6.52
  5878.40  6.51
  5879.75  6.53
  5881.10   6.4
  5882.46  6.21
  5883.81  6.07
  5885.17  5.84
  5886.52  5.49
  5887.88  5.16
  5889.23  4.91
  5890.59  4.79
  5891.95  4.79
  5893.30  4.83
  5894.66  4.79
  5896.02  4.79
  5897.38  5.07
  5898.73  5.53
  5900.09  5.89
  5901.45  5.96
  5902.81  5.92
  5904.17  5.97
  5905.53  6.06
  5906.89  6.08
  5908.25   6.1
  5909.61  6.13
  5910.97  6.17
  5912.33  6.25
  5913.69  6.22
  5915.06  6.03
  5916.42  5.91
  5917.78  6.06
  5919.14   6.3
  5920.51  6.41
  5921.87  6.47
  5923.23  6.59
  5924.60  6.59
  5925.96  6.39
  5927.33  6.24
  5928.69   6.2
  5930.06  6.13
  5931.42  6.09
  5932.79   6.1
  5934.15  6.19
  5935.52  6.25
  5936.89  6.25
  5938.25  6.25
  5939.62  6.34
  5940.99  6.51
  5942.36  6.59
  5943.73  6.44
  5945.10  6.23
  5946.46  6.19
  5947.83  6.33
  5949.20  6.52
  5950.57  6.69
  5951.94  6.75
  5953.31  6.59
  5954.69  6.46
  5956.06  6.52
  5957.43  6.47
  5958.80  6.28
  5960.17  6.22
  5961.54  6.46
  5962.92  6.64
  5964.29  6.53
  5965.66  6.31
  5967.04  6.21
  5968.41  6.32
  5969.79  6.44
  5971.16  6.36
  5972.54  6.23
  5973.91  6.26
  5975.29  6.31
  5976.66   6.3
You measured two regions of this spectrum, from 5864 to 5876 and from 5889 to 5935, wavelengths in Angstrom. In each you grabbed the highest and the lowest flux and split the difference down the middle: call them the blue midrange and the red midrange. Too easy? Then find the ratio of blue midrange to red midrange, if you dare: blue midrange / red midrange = 1.16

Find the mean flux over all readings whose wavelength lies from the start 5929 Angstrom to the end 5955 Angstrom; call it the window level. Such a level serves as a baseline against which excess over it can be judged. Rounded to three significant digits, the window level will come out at 6.36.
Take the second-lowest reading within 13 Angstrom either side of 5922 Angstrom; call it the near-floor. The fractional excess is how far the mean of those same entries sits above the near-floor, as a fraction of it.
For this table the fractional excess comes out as 0.034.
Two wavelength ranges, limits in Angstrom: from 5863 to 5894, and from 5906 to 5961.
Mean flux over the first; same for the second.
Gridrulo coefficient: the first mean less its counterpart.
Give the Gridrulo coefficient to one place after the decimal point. -0.2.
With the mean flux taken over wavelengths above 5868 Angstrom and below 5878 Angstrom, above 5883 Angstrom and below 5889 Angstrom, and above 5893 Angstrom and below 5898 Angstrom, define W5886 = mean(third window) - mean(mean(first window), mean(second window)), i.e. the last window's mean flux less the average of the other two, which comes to -1.2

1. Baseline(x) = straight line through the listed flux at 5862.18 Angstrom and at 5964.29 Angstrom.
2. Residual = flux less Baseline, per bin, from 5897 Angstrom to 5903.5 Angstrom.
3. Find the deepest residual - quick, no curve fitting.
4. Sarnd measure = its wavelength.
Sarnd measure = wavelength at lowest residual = 5897.38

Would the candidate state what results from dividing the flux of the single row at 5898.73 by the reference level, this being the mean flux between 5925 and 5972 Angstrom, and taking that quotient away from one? 0.132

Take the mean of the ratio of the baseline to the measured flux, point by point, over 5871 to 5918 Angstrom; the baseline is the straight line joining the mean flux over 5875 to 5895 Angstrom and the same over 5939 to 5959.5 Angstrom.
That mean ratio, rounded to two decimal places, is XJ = 1.00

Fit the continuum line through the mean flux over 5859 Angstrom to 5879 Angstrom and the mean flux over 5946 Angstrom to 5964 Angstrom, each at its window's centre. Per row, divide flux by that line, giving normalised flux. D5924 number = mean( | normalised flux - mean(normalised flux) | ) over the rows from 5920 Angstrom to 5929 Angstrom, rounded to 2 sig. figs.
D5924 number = 0.018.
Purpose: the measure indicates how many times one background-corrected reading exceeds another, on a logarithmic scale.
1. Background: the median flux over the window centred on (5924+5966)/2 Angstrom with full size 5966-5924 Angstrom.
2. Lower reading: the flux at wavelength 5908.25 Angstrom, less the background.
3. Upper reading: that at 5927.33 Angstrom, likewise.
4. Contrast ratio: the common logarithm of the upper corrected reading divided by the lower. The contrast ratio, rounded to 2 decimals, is -0.38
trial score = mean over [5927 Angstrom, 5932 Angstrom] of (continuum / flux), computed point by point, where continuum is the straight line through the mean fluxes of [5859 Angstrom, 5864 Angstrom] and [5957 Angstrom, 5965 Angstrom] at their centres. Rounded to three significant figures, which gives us 1.04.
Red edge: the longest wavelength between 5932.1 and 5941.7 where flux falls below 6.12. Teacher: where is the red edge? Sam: 5932.79 Angstrom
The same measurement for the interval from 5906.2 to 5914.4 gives 5908.25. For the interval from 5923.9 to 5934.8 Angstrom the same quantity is 5932.79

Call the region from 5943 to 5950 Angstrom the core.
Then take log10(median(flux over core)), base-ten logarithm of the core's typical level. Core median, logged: 0.801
